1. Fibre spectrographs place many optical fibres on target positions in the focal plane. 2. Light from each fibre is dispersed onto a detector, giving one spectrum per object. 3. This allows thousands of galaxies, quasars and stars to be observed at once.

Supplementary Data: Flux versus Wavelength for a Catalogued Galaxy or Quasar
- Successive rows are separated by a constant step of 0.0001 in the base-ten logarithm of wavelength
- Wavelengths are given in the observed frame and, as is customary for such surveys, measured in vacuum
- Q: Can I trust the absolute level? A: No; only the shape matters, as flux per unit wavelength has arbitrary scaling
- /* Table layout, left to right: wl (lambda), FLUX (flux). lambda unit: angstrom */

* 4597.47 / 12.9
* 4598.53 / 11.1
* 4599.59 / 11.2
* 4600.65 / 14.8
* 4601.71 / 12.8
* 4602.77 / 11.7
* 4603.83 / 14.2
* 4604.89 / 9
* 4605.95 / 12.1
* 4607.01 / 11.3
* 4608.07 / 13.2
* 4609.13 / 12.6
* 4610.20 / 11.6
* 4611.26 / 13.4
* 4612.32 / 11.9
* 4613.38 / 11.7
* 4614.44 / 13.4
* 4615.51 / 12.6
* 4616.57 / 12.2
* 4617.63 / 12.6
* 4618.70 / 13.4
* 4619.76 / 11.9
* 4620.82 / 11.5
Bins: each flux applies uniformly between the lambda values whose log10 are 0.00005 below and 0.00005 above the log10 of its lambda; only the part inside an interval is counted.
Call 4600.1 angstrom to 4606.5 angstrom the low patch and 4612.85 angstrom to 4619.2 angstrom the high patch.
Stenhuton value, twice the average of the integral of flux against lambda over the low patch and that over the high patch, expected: 160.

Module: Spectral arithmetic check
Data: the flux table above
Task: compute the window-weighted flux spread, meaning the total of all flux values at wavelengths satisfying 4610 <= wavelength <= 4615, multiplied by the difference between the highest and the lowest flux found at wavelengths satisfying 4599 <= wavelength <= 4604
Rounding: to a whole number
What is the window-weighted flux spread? 223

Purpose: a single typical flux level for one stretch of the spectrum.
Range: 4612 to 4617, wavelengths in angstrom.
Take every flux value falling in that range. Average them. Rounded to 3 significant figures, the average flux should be 12.4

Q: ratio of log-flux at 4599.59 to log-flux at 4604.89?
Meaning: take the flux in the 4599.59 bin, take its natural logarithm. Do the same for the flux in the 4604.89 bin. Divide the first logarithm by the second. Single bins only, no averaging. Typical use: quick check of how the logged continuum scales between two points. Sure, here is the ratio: 1.10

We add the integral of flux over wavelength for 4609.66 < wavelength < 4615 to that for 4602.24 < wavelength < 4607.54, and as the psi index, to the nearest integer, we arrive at 128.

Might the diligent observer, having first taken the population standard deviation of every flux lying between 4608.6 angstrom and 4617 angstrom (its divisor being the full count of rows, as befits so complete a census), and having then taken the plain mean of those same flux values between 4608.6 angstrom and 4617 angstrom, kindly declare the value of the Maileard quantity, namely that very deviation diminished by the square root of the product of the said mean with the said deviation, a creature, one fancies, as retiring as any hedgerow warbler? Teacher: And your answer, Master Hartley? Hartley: -2.2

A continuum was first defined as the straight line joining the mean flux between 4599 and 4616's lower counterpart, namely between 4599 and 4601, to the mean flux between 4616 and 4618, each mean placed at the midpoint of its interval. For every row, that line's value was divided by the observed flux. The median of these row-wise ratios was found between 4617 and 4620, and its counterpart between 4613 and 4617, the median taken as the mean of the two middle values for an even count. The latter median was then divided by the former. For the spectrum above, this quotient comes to 1.02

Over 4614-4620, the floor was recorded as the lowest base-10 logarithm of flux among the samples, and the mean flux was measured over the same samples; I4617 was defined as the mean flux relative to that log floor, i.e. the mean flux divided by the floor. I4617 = 11.8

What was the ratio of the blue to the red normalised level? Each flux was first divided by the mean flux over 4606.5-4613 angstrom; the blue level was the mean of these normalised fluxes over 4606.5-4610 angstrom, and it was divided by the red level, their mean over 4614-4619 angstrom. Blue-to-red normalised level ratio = 0.96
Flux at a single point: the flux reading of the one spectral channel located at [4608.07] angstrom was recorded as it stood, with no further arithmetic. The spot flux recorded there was 13.2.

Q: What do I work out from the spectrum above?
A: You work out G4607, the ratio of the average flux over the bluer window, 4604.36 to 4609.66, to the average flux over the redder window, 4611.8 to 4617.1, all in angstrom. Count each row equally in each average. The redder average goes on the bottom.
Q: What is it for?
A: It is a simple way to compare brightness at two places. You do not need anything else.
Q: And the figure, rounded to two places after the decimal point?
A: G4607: 0.94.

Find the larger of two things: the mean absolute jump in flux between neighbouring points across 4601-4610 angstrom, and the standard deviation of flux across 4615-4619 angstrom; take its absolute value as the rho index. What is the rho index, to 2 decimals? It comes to 2.17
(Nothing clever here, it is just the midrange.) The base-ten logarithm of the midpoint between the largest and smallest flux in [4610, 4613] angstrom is 1.10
